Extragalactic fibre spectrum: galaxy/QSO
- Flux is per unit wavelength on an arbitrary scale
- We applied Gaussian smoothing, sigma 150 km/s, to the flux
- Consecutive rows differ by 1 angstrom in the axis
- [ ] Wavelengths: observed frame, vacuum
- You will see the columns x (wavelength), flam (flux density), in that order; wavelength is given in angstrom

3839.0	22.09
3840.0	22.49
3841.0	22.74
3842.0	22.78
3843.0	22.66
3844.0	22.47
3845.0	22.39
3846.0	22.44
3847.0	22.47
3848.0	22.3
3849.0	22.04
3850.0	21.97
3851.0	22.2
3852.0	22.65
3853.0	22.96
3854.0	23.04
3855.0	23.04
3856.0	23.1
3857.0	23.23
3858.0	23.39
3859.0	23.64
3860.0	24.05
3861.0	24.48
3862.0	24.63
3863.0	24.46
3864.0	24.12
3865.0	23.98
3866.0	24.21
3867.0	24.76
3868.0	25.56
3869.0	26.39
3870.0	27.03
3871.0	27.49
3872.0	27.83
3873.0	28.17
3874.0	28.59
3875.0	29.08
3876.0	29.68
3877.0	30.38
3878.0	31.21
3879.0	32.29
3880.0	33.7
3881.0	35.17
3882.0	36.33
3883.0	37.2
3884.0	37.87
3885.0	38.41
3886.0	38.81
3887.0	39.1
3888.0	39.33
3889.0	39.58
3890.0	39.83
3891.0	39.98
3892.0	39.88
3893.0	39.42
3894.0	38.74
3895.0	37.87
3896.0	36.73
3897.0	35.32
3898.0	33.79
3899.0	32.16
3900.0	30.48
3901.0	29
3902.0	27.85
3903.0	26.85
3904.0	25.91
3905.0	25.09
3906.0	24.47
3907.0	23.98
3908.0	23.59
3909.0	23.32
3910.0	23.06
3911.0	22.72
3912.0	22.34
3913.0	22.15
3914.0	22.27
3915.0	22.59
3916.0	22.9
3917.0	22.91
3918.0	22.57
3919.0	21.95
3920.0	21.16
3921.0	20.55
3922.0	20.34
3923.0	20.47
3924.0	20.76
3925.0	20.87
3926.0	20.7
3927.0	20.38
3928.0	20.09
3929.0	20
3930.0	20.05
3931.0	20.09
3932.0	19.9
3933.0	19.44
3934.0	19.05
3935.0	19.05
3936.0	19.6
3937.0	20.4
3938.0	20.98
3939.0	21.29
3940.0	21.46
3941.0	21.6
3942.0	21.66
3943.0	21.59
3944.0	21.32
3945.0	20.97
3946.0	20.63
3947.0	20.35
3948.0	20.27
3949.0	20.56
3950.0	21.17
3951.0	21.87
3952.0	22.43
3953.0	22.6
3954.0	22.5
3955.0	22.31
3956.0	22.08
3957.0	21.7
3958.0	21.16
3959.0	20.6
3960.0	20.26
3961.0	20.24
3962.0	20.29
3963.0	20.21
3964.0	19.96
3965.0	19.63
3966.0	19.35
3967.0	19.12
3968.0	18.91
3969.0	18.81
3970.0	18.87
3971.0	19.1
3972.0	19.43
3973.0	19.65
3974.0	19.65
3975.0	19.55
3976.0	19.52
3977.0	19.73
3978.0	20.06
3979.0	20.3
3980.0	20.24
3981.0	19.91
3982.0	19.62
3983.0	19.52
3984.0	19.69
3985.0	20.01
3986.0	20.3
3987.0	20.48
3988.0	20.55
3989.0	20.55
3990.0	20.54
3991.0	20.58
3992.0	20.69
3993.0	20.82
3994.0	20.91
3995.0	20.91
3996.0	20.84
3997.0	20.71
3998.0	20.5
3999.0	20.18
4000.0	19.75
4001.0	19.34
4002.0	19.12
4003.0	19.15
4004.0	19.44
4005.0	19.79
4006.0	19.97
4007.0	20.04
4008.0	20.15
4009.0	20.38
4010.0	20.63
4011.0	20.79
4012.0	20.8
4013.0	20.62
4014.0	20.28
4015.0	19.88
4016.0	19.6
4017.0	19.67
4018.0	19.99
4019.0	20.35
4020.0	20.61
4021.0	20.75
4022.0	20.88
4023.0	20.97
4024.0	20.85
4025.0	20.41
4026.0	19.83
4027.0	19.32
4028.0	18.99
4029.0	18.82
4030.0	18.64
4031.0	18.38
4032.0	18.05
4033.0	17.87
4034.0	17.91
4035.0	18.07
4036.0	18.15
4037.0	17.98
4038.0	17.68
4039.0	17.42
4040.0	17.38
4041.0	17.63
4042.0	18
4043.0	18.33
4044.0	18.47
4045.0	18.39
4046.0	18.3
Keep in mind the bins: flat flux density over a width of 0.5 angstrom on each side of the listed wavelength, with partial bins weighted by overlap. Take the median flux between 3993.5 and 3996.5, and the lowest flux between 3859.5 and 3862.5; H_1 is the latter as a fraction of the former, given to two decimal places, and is 1.15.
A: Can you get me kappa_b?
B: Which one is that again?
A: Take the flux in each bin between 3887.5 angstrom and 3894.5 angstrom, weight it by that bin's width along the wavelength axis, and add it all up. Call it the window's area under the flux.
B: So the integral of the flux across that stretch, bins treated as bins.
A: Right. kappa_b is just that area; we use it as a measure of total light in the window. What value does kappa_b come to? 277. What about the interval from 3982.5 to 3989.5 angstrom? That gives 141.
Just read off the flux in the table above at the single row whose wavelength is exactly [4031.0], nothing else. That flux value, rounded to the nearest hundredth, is 18.38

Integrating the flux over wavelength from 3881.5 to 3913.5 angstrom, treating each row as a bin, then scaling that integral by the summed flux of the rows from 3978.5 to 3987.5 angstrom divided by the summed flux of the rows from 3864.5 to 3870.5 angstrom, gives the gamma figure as 1222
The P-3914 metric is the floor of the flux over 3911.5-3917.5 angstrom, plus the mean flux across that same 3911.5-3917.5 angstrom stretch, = 44.7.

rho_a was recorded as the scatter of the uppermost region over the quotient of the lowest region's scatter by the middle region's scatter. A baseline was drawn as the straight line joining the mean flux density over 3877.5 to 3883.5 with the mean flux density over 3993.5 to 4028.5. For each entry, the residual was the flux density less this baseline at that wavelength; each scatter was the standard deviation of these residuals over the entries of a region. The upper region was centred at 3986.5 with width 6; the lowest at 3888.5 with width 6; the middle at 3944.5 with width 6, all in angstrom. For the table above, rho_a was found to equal 0.3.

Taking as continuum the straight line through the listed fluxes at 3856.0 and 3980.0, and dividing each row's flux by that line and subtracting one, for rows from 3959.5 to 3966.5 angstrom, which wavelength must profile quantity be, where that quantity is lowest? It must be 3966.0 angstrom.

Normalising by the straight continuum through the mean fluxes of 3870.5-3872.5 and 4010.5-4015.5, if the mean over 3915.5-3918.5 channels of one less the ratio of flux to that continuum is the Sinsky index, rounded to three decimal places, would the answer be 0.101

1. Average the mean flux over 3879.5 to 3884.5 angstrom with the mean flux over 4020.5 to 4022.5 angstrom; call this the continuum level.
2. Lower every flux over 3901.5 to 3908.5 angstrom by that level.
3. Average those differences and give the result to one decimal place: -3.0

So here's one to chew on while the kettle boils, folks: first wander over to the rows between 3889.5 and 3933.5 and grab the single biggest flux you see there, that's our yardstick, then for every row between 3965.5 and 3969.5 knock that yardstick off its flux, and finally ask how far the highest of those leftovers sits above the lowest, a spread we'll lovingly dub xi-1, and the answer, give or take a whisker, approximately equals 0.54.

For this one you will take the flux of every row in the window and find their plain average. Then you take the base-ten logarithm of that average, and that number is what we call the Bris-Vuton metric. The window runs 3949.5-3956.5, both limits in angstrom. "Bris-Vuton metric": 1.35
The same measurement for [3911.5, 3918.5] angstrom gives 1.35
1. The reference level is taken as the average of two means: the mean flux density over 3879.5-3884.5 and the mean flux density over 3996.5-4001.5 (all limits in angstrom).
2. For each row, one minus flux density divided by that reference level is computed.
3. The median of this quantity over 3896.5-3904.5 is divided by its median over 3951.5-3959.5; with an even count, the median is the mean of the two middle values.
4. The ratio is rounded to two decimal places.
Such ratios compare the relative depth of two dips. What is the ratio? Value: -0.28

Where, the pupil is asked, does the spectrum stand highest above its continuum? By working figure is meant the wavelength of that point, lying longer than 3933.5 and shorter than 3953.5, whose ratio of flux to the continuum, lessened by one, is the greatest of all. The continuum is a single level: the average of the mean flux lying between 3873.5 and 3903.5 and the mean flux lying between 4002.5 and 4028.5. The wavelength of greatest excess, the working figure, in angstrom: 3953.0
